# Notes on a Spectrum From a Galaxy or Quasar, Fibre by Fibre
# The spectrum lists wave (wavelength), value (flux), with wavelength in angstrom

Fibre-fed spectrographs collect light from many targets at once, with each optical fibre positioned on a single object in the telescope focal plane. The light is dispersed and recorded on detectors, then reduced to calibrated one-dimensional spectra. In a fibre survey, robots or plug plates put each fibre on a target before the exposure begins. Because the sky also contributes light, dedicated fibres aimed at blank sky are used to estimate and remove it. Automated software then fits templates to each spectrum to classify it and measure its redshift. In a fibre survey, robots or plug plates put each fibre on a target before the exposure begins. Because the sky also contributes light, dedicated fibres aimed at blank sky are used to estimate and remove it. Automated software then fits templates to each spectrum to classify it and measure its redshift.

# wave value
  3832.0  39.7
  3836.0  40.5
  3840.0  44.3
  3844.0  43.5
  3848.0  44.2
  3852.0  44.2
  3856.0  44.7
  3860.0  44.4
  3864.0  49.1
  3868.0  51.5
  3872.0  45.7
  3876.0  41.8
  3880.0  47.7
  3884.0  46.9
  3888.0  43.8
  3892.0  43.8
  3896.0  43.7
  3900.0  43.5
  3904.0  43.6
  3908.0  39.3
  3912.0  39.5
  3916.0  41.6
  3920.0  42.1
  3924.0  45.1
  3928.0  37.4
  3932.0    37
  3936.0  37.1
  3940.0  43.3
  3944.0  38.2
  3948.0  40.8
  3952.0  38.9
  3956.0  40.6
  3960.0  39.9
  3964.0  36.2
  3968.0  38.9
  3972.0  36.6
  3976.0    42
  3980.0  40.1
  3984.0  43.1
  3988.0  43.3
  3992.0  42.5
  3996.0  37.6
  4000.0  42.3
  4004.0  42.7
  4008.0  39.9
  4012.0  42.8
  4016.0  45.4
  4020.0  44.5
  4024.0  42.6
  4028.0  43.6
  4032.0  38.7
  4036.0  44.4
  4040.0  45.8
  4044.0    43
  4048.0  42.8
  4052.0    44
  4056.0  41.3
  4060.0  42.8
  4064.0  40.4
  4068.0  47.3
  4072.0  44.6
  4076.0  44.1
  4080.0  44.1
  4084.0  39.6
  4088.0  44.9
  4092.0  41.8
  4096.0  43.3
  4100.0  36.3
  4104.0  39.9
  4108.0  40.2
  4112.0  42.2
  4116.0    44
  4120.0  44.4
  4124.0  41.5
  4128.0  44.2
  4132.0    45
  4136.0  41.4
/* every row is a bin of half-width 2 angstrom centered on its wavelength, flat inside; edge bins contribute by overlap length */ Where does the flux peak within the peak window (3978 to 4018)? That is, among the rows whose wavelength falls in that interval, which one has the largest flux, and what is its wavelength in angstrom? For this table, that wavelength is 4016.0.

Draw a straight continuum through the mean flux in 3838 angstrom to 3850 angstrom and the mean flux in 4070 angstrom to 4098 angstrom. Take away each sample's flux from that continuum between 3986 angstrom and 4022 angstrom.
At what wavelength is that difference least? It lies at 4016.0 angstrom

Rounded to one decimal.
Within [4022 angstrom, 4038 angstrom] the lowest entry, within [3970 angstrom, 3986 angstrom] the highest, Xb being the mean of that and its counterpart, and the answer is 40.9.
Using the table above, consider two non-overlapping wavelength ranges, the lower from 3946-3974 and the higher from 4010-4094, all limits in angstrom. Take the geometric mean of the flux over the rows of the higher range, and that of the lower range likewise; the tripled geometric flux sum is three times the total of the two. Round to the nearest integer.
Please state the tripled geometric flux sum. 246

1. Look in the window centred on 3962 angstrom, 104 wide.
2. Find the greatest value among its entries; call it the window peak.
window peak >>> 45.1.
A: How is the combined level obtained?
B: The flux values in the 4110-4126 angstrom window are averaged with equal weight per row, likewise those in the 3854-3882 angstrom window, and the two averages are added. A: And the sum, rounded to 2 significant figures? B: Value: 89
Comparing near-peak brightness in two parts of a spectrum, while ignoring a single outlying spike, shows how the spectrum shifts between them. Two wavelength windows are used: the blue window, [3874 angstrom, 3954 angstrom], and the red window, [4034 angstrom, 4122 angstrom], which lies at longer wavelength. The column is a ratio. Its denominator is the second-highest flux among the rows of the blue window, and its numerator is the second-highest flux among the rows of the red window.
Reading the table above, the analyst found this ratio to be 0.98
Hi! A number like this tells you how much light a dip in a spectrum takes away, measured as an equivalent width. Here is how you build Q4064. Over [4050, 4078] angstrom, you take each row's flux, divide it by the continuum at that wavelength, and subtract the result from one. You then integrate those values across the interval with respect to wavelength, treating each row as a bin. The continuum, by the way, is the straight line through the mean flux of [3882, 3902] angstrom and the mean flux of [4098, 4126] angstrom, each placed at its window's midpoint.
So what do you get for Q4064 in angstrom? -1.1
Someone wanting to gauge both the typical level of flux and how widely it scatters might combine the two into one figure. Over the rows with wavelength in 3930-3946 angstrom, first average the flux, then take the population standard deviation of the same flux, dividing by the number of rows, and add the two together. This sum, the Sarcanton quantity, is 41.5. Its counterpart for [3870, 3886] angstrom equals 47.8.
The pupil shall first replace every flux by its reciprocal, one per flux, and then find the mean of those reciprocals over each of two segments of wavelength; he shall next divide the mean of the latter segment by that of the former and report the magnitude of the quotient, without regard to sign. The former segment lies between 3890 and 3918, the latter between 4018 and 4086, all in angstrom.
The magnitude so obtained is 0.977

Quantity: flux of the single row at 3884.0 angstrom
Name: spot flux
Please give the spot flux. 46.9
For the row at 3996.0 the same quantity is 37.6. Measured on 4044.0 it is 43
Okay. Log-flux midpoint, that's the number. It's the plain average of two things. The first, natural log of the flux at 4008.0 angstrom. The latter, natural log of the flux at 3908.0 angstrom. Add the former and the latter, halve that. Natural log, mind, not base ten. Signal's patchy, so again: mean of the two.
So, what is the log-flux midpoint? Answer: 3.68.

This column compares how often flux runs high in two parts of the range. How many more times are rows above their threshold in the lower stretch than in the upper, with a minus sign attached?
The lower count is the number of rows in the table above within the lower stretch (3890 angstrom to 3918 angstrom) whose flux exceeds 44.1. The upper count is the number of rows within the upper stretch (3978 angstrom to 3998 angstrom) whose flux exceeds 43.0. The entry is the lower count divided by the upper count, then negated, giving 0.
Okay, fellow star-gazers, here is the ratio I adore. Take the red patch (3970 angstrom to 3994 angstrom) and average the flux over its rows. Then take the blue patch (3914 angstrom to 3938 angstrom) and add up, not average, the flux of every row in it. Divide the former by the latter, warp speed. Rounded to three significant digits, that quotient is 0.172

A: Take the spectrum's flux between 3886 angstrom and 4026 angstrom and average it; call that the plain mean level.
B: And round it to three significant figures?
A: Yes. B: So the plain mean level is 41.1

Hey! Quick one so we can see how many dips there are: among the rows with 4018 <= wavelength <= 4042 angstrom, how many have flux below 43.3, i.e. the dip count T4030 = 2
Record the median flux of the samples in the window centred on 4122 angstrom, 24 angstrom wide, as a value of 44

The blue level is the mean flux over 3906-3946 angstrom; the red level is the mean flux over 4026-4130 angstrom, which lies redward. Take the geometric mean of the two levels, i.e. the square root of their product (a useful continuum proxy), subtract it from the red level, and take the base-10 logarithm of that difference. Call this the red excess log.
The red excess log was 0.12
